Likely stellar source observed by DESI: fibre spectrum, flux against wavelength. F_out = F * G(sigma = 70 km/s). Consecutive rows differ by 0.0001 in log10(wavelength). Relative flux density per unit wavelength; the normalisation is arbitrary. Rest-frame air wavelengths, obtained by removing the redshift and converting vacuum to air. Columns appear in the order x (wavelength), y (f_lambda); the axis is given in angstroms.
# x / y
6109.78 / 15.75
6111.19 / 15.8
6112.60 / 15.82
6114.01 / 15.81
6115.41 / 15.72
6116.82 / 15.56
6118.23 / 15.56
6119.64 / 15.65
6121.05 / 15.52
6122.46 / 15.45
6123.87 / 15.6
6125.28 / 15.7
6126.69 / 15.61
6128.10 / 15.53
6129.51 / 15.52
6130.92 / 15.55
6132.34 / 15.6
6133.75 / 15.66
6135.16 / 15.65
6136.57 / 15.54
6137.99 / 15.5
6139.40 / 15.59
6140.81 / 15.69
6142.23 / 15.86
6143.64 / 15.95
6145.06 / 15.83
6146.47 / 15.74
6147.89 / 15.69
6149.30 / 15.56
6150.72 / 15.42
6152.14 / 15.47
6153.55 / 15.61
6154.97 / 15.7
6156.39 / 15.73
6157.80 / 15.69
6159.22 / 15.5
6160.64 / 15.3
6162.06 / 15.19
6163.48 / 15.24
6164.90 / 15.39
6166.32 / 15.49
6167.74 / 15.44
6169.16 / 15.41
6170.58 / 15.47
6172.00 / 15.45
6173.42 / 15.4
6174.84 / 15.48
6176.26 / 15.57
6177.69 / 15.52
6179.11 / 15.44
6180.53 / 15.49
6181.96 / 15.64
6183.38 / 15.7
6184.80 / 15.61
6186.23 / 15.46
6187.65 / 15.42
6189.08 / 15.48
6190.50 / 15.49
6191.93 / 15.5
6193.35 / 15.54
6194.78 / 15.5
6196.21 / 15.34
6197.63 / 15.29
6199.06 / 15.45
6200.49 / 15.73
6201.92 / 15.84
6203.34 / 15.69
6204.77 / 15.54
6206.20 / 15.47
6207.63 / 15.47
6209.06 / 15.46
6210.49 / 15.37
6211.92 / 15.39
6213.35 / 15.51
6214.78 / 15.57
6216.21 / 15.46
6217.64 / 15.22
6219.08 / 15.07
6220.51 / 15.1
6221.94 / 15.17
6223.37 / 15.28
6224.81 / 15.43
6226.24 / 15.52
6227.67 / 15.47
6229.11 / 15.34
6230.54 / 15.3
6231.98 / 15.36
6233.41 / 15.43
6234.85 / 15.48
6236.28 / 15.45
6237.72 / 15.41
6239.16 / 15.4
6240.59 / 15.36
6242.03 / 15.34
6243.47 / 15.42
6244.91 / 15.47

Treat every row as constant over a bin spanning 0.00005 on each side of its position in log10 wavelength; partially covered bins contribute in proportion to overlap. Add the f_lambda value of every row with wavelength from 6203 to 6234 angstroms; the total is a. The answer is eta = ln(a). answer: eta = 5.82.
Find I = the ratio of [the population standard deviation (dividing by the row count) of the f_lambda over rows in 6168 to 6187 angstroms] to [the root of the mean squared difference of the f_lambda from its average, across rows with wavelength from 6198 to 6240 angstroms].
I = 0.54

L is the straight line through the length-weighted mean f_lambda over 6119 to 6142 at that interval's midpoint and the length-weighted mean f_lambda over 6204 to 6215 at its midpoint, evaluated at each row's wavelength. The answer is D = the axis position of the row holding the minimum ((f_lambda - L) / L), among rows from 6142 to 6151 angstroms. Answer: 6150.72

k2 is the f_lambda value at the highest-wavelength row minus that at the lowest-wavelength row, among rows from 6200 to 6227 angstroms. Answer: -0.21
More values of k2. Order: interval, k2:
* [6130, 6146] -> 0.28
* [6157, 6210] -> -0.23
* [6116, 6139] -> -0.06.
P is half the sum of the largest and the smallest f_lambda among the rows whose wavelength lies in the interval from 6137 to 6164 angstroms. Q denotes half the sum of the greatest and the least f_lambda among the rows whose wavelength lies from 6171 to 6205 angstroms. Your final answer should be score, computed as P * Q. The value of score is 242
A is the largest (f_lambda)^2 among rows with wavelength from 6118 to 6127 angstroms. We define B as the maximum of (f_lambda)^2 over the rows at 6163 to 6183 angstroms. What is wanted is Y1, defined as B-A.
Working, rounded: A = 246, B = 245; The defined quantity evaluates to -2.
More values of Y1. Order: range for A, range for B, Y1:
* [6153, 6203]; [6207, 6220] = -8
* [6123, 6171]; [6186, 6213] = -3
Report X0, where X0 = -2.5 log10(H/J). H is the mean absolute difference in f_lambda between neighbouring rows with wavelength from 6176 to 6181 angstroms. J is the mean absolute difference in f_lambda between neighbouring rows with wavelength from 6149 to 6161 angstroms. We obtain 0.7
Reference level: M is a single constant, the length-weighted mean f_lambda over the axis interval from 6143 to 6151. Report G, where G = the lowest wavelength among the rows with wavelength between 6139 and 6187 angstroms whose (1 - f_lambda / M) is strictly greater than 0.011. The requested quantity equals 6150.72 angstroms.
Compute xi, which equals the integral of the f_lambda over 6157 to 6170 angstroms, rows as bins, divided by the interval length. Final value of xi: 15.4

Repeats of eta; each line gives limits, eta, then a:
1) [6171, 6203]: 5.83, 341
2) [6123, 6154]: 5.84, 344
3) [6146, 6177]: 5.83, 341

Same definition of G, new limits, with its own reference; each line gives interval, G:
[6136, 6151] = 6137.99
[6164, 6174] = 6164.90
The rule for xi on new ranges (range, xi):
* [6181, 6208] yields 15.5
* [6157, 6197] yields 15.5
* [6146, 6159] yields 15.6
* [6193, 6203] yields 15.5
